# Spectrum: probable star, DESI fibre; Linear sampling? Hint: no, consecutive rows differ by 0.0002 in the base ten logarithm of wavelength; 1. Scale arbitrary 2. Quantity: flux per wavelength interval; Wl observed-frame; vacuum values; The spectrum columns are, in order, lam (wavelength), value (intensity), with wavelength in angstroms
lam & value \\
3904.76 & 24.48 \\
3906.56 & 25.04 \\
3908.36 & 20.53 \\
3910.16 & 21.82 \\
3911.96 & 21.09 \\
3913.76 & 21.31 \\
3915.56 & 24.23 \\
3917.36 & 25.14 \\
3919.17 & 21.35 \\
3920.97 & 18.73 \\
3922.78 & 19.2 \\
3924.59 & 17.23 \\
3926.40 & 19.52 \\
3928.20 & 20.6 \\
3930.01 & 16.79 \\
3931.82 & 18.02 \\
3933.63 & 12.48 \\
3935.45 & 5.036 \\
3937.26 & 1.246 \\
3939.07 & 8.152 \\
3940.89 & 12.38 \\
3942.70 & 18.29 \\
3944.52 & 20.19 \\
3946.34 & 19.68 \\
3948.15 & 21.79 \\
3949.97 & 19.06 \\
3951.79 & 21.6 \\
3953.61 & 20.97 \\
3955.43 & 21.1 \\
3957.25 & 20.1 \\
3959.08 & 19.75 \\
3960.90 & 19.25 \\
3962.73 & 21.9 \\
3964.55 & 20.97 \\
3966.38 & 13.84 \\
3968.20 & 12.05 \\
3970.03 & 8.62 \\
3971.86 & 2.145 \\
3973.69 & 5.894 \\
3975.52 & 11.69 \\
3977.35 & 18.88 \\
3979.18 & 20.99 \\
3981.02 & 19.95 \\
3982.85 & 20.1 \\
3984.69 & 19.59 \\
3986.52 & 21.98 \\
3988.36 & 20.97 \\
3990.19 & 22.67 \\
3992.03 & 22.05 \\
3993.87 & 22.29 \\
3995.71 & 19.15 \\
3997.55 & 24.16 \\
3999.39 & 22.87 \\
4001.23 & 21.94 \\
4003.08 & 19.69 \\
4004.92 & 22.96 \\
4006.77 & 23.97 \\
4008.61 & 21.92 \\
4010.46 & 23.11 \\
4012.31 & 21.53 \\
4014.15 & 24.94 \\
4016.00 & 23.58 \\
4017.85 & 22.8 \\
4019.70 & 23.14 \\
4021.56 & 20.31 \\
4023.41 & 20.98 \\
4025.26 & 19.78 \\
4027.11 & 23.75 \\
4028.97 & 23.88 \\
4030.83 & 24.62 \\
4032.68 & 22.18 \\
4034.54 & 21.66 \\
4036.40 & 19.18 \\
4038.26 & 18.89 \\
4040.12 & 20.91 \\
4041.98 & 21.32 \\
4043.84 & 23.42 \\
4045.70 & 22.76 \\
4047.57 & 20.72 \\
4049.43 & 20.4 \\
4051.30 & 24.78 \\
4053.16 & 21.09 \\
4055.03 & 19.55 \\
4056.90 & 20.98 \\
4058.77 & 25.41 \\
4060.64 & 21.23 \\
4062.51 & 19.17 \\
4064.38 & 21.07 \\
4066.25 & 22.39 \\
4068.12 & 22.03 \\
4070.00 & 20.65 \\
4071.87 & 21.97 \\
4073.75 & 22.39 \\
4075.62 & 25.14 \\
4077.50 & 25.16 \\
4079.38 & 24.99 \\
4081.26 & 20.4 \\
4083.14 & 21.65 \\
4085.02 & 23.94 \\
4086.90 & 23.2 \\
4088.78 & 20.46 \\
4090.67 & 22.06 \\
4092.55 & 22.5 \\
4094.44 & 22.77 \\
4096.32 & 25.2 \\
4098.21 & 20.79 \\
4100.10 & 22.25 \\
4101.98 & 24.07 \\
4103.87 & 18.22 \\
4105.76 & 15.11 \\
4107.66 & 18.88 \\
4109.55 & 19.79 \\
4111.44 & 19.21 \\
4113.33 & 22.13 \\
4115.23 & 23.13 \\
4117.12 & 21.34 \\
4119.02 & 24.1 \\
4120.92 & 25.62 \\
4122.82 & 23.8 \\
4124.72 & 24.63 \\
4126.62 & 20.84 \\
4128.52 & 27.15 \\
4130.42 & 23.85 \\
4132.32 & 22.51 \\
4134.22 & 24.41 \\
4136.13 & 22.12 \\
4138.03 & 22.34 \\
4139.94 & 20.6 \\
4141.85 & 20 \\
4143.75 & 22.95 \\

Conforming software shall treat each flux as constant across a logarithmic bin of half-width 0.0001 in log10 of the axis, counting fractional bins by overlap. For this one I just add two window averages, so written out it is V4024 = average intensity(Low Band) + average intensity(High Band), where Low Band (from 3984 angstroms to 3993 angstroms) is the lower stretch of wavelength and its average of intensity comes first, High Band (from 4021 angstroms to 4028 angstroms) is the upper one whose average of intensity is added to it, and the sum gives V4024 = 43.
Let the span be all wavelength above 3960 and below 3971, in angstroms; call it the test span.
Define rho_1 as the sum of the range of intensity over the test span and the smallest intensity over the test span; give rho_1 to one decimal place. 21.9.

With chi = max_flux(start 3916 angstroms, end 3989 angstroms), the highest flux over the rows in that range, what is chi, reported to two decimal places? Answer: 25.14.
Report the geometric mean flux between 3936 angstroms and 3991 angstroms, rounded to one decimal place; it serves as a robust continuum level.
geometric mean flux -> 14.6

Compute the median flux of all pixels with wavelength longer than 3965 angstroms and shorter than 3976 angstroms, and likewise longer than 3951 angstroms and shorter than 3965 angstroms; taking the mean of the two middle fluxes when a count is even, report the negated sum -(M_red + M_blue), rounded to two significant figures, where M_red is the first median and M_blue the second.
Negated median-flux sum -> -31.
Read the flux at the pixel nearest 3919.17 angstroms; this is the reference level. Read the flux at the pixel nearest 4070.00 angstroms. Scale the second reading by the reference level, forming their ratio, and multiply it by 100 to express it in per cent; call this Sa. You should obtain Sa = 97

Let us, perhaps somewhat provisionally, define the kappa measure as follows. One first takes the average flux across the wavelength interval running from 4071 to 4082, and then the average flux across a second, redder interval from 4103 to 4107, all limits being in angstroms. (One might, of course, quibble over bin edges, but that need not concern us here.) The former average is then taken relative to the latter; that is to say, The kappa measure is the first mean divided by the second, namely 1.40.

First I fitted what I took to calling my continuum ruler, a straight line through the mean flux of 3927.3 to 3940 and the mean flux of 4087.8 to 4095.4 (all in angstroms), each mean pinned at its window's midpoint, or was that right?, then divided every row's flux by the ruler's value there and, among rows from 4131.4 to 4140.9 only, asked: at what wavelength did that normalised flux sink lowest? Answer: 4139.94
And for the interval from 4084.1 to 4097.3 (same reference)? 4088.78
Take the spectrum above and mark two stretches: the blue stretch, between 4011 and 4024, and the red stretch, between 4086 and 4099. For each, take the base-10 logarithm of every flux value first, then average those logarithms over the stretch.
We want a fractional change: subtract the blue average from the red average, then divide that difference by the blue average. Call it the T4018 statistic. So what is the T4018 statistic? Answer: 0.00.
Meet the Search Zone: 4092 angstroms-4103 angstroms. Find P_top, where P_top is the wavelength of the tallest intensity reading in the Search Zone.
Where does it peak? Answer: 4096.32 angstroms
